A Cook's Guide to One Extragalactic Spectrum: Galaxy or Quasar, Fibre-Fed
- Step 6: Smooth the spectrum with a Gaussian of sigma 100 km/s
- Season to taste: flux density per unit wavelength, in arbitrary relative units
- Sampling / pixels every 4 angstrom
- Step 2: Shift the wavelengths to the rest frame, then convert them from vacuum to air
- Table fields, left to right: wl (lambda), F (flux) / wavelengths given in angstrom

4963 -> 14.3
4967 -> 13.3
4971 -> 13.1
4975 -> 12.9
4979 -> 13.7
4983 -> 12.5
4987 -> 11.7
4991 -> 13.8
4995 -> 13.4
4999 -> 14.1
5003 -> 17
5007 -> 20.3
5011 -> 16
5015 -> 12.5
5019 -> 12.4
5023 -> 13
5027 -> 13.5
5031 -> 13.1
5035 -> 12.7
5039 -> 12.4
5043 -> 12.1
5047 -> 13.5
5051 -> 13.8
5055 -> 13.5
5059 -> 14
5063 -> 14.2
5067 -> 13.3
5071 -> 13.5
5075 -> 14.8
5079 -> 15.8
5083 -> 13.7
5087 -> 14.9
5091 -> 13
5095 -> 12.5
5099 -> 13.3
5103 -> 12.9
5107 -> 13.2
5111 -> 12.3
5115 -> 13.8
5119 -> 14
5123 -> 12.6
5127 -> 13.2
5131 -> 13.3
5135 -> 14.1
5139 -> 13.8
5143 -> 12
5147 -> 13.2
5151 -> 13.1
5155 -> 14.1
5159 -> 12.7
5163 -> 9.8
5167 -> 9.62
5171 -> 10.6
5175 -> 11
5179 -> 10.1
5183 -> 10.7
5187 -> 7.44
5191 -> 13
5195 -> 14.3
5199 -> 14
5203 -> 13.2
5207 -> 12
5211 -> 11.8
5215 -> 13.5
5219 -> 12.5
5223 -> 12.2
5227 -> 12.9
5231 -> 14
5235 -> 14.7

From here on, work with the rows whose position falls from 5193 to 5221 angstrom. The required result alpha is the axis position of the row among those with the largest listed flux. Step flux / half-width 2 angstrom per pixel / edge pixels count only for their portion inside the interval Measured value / 5195 angstrom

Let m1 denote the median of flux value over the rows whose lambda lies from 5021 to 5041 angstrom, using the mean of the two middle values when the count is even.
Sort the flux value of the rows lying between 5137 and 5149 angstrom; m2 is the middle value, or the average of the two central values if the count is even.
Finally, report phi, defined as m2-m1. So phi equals 0.2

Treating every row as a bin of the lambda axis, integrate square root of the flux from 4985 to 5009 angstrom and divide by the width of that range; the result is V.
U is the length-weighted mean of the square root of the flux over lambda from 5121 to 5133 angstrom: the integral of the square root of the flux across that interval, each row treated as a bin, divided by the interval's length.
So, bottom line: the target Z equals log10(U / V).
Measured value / -0.029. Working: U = 3.61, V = 3.86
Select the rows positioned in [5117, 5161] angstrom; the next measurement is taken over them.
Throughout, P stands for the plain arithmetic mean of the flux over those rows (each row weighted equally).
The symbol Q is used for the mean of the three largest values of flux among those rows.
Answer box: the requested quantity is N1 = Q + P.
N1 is 27.3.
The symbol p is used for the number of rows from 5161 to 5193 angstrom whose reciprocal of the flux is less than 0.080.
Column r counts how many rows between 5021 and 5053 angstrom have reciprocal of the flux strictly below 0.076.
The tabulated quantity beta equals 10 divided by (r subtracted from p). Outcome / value -5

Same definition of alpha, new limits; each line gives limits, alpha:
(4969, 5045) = 5007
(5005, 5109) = 5007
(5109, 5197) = 5195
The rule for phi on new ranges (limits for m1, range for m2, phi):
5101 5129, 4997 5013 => 3.3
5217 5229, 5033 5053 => 0.2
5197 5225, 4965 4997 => 0.7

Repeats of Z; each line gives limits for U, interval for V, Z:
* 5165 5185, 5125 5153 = -0.052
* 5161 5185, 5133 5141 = -0.066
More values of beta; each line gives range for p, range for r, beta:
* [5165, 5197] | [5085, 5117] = -5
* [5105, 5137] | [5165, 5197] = 2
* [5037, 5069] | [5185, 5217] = 5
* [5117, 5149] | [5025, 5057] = 3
